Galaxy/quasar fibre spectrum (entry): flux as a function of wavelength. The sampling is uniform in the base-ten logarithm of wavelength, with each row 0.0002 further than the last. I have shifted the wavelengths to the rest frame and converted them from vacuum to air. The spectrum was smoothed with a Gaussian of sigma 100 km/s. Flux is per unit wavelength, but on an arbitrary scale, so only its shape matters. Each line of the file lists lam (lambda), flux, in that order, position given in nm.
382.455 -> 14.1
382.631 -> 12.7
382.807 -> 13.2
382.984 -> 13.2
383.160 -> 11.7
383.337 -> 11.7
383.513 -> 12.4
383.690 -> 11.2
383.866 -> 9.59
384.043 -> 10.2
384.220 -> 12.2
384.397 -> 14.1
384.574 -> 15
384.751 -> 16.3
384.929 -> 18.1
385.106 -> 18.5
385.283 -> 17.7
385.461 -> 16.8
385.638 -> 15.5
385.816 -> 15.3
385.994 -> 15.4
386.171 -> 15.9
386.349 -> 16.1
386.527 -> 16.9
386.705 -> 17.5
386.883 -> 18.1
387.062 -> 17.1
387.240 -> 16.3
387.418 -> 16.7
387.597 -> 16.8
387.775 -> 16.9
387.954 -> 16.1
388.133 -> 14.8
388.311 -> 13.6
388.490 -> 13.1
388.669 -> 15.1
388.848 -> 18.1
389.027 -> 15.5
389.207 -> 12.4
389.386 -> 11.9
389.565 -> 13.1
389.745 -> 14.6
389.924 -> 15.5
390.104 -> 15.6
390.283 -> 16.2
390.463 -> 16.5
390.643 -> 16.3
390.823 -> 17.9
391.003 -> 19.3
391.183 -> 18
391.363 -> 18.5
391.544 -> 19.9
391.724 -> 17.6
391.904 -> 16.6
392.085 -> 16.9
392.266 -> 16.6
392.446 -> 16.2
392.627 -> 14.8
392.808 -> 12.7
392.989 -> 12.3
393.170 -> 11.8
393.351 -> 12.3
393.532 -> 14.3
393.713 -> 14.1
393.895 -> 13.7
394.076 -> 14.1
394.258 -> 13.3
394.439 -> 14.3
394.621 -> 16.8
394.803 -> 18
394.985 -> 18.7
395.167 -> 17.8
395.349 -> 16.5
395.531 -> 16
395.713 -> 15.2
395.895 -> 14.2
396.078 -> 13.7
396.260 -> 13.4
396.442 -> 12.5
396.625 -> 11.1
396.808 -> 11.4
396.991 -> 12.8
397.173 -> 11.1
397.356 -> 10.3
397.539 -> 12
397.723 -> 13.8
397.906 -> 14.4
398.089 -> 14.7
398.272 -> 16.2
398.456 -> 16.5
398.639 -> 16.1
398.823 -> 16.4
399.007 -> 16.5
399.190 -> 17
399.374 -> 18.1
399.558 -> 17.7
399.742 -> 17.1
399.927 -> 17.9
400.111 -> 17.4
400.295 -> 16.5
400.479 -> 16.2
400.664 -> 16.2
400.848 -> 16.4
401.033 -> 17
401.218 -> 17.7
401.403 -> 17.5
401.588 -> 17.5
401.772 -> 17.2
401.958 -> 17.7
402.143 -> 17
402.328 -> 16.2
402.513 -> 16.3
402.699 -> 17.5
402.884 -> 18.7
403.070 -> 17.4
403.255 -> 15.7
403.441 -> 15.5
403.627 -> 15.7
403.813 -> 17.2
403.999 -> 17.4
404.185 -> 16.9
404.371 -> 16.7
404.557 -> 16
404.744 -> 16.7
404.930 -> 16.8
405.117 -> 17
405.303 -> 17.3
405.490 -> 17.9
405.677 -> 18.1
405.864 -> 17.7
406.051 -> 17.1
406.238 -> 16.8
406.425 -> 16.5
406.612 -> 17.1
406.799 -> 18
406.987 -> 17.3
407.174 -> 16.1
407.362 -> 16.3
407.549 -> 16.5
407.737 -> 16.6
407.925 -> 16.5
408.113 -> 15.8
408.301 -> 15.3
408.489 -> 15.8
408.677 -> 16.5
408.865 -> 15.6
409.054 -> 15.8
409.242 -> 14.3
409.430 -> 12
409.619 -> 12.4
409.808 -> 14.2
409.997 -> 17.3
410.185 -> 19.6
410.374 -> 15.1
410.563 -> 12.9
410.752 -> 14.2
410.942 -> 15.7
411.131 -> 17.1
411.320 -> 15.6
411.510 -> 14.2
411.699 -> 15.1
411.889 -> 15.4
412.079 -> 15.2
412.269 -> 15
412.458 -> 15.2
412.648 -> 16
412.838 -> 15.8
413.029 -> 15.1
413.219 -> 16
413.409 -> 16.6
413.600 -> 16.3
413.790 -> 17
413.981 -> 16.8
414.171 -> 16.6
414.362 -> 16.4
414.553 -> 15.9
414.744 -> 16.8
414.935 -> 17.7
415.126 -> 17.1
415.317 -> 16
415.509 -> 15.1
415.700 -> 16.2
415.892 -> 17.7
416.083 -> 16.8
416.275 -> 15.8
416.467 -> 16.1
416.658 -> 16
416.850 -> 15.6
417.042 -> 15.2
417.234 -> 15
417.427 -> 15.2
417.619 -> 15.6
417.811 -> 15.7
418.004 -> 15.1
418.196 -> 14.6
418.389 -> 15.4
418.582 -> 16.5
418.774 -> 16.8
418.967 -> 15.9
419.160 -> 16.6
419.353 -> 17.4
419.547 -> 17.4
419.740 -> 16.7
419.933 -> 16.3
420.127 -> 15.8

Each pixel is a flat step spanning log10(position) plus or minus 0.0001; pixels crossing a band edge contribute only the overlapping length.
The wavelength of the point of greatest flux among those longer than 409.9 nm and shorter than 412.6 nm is 410.185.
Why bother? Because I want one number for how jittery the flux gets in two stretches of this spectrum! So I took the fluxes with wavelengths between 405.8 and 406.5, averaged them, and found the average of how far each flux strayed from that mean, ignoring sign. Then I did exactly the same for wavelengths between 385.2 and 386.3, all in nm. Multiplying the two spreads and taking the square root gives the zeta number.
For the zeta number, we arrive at 0.54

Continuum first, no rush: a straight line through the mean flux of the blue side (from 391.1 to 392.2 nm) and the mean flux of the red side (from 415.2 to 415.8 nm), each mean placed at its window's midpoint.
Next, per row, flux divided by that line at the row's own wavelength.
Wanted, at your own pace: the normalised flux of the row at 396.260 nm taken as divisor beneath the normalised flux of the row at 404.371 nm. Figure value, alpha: 1.30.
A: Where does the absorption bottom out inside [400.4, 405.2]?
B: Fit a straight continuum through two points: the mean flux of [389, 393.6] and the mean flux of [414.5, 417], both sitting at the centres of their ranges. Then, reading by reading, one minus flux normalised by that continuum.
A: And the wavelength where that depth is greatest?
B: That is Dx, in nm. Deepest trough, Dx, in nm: 403.441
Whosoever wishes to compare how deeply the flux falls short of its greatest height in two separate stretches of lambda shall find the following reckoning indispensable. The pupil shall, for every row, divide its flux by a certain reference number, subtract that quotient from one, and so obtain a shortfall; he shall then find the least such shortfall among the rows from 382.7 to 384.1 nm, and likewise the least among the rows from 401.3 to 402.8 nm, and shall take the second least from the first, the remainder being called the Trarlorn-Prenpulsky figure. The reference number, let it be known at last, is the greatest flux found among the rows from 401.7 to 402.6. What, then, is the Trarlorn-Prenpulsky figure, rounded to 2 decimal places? 0.25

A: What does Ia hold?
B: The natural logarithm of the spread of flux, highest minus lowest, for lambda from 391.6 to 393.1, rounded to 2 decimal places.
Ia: 1.67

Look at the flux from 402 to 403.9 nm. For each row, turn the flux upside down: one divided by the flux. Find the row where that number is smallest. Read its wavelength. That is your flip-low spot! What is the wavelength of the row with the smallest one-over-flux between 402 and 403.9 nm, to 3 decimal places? 402.884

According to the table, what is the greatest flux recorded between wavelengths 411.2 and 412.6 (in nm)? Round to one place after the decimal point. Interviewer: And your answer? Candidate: 15.6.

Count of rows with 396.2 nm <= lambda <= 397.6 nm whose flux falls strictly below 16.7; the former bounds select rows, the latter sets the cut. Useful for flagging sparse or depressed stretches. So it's 8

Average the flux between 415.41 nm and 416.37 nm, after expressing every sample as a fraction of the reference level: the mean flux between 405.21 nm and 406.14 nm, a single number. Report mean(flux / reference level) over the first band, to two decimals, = 0.93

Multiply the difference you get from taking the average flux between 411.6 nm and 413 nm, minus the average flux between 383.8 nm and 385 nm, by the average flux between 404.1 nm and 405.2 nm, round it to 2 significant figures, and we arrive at 29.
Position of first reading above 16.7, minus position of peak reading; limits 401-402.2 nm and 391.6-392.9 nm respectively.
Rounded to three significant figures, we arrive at 9.31 nm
